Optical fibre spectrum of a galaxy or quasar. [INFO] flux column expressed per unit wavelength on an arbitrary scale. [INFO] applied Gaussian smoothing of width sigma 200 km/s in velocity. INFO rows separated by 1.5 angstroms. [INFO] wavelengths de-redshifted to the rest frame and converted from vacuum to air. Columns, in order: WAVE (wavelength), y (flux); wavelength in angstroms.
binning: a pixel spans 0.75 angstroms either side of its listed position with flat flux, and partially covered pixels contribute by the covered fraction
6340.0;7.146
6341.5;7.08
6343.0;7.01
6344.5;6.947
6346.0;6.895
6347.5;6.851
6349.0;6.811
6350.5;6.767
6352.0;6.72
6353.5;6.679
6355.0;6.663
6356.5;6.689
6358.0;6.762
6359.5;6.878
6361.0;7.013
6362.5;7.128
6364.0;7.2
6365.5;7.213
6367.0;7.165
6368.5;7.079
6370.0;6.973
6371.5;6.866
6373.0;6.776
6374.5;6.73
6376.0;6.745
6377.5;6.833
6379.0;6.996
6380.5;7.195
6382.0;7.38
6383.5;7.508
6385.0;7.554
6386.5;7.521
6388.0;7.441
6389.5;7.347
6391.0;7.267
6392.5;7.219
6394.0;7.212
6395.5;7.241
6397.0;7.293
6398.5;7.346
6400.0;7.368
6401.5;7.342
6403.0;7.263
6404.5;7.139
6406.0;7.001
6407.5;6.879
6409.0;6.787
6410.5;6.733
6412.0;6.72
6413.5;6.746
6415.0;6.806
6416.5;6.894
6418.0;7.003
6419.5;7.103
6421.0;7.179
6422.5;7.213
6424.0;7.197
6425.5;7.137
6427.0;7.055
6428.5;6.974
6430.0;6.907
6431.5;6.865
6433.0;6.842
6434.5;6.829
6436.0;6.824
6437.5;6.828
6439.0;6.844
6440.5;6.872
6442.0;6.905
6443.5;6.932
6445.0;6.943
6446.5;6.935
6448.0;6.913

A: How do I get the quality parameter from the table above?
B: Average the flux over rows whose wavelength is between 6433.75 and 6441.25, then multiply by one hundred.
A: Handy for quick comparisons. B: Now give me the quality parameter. 684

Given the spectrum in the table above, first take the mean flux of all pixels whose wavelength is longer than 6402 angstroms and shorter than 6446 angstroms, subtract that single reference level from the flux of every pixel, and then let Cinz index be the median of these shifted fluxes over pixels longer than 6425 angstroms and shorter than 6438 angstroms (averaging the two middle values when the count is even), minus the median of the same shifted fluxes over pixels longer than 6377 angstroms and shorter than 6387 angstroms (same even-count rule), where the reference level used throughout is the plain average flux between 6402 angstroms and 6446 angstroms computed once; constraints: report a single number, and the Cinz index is -0.5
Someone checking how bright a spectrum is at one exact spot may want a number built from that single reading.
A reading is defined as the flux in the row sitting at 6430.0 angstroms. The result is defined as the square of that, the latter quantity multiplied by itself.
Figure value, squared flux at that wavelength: 47.7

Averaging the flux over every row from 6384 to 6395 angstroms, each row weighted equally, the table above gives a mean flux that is 7.37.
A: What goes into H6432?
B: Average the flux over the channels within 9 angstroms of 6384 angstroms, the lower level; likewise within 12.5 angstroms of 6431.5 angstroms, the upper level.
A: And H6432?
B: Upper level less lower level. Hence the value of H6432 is -0.3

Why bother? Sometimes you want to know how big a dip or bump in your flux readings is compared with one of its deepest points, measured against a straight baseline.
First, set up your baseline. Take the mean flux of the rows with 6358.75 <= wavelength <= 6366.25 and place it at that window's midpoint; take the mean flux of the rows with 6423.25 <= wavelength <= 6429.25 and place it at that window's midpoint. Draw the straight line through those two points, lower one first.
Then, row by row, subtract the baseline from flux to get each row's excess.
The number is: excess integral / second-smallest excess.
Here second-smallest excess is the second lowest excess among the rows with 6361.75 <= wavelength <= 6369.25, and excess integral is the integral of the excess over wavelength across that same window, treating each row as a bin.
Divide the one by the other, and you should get 12.7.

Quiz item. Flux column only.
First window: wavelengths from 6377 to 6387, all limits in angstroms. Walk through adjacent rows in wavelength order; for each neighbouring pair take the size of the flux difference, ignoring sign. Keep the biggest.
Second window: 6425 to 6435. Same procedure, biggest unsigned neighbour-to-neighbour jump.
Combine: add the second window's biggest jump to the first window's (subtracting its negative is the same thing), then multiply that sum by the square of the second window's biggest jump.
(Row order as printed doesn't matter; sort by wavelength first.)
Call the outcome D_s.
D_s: 0.0019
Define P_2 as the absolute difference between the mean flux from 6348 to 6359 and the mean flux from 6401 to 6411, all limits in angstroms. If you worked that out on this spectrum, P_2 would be 0.29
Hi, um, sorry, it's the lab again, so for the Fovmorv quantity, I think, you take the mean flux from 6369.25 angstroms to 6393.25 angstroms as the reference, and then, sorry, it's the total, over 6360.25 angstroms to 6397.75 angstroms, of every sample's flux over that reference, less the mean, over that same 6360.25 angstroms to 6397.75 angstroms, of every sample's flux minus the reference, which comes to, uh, 25.0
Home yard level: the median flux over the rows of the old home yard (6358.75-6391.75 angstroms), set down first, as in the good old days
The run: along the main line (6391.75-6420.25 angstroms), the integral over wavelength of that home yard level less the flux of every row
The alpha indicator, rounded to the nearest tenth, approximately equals 2.5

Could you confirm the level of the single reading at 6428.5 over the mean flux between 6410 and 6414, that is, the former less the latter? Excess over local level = 0.24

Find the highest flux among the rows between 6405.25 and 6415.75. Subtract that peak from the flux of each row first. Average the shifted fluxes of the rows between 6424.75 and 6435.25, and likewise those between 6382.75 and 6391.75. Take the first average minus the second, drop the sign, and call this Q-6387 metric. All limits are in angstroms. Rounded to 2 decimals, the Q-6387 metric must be 0.50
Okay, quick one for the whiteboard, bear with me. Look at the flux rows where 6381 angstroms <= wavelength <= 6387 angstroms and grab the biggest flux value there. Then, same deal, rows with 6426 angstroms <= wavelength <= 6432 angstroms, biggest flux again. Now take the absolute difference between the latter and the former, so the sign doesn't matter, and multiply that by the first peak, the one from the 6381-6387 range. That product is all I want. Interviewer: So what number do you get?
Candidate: 3.8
